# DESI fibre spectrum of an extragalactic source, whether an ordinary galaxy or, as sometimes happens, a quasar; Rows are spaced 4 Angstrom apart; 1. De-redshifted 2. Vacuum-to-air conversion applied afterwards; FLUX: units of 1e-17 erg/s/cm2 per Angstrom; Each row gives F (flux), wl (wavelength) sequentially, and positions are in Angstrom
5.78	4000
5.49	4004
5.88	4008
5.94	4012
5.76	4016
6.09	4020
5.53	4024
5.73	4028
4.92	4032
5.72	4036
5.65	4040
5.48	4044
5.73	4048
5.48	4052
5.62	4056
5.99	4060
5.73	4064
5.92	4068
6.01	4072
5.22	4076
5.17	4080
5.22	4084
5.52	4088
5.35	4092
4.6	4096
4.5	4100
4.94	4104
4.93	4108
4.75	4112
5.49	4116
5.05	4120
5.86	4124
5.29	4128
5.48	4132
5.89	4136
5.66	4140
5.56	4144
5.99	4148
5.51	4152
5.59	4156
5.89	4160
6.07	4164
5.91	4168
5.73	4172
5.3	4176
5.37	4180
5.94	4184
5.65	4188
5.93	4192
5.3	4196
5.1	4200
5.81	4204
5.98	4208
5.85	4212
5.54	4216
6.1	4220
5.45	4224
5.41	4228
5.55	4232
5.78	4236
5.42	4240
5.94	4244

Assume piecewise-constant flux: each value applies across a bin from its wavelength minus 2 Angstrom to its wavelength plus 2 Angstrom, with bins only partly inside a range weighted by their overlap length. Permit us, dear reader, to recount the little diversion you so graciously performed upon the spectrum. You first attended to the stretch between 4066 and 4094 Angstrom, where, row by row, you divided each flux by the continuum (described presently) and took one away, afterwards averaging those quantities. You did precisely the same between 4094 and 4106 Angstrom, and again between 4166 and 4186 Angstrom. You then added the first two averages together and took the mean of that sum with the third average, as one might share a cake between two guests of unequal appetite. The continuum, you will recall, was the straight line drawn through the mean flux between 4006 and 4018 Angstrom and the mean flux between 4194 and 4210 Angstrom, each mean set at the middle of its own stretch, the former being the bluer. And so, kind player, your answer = -0.108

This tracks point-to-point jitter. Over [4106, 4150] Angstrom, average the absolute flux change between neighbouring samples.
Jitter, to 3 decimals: 0.410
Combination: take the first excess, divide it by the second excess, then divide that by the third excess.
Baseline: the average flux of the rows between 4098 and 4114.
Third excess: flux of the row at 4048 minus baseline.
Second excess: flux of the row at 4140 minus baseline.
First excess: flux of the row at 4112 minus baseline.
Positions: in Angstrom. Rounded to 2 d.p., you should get -0.04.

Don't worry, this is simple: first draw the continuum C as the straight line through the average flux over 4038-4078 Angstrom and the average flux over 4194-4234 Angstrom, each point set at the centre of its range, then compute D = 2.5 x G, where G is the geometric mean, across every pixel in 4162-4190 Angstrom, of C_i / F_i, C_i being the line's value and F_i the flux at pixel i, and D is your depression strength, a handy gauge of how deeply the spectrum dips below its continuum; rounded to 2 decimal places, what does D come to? 2.47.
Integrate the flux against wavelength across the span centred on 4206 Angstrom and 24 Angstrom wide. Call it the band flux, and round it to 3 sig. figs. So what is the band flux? 134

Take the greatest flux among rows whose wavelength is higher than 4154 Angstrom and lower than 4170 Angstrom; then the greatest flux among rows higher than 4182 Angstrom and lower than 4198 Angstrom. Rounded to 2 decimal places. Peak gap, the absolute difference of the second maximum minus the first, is 0.13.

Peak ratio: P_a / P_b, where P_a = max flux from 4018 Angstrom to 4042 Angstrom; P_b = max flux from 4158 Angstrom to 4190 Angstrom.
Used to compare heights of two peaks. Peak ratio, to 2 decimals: 1.00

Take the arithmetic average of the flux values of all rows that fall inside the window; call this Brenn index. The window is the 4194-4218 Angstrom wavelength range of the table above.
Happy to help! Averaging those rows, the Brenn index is 5.60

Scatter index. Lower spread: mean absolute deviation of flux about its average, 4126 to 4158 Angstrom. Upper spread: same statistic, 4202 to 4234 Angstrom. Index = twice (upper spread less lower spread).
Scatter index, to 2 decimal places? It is 0.11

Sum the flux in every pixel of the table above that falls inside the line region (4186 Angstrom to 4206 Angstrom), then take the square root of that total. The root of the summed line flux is 5.27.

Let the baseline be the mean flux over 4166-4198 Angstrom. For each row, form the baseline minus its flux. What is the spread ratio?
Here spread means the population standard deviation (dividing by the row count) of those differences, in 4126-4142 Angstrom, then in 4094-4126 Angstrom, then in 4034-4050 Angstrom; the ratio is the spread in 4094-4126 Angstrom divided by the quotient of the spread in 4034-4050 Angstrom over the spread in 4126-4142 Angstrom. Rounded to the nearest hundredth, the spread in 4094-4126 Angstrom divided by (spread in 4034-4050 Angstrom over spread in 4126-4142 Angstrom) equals 0.95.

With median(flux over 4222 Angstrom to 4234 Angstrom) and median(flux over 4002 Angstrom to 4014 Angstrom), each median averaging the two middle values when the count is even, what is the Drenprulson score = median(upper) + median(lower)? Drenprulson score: 11.3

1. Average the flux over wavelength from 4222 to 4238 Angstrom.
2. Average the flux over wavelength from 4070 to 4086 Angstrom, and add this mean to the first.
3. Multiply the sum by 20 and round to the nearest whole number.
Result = 219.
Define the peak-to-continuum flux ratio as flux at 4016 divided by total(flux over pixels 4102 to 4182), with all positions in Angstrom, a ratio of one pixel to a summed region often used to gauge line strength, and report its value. 0.0522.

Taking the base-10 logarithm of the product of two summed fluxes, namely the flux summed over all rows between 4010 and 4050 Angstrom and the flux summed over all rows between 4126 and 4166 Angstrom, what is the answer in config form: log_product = 3.51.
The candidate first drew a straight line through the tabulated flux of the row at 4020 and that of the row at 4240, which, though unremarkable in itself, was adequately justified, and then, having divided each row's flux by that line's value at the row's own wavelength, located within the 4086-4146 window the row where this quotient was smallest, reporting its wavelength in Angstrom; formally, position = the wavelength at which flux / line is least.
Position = 4100 Angstrom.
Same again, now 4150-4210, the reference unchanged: 4200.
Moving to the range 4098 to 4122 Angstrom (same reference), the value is 4100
